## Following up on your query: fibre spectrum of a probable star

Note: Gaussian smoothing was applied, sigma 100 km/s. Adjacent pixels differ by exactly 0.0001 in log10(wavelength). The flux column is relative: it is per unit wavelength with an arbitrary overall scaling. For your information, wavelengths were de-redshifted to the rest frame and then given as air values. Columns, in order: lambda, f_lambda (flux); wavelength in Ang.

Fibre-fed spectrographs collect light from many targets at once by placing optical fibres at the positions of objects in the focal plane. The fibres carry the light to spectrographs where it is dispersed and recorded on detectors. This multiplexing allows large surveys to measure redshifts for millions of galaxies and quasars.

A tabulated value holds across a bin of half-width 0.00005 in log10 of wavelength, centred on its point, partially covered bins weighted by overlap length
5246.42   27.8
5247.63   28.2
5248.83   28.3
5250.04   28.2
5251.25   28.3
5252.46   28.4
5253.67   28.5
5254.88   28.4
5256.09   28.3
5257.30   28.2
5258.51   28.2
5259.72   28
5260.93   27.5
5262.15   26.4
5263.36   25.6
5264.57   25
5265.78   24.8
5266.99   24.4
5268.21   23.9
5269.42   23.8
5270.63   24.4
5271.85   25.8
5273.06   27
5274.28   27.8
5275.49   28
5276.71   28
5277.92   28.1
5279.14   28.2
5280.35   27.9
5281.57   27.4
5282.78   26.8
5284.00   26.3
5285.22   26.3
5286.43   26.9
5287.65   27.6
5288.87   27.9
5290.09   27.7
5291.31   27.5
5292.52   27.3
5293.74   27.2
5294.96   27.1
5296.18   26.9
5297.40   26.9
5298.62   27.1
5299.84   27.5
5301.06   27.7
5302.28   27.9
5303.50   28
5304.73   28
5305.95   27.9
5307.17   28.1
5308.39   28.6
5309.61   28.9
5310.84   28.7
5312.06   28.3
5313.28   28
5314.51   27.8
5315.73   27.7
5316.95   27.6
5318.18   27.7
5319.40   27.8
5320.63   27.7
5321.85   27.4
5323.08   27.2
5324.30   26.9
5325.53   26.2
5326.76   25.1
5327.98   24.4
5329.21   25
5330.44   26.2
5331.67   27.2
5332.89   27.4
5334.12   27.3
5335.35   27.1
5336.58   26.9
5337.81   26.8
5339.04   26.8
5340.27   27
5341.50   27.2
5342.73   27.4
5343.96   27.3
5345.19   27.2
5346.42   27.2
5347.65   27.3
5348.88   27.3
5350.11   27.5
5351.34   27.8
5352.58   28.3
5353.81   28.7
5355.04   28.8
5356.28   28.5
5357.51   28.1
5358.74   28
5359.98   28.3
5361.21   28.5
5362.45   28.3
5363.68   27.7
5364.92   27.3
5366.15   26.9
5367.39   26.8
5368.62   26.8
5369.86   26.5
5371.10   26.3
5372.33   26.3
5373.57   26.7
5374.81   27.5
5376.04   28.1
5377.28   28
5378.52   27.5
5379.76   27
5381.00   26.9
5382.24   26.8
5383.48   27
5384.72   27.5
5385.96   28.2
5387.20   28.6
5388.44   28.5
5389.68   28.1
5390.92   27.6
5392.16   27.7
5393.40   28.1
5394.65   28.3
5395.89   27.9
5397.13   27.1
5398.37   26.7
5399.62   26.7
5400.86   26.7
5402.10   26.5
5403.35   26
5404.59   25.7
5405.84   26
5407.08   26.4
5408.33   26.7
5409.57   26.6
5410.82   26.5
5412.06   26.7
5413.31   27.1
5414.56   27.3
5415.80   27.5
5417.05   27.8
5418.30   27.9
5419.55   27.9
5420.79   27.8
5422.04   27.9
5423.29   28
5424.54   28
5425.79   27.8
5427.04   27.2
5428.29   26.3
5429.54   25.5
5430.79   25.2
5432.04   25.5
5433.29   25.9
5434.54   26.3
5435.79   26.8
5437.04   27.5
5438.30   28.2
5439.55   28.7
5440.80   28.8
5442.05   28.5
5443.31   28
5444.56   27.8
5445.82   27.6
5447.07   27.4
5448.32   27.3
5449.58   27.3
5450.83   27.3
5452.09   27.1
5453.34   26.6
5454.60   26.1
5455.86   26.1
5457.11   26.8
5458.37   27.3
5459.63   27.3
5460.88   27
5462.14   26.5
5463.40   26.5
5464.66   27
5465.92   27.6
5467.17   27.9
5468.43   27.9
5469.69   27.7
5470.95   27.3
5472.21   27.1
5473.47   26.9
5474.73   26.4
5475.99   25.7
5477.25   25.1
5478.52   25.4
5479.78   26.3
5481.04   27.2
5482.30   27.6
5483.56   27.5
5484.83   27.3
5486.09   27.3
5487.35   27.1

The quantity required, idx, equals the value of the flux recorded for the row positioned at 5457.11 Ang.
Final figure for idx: 26.8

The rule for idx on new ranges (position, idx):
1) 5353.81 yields 28.7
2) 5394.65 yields 28.3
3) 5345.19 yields 27.2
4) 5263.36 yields 25.6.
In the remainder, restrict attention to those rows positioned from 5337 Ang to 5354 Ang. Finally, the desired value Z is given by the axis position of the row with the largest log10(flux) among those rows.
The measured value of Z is 5353.81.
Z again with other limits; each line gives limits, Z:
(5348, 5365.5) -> 5355.04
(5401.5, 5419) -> 5418.30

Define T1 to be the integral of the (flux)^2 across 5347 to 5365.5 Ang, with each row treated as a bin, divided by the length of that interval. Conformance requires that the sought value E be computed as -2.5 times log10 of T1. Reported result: -7.24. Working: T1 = 786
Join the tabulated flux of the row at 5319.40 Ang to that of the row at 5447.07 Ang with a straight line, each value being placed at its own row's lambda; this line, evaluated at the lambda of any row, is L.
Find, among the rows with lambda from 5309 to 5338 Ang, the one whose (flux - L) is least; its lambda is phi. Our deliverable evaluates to 5327.98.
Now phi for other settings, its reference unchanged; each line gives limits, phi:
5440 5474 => 5454.60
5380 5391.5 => 5382.24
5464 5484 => 5477.25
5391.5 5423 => 5404.59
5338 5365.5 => 5339.04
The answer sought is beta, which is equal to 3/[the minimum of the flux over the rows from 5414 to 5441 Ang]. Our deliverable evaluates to 0.119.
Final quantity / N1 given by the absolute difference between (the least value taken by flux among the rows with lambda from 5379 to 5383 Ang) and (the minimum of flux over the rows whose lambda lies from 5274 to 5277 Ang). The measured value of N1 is 1.0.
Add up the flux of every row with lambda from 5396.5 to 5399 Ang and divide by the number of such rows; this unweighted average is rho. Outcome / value 26.9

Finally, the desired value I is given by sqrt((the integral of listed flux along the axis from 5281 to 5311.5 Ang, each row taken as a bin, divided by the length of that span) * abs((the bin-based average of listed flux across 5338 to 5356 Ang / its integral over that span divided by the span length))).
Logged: 27.5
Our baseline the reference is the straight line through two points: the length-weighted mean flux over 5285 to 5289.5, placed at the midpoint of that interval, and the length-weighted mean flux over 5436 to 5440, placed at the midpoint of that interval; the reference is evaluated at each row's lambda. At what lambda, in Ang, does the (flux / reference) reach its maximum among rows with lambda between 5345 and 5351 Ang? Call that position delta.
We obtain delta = 5350.11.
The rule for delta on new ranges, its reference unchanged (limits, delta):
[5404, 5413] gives 5408.33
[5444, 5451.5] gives 5444.56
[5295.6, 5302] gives 5301.06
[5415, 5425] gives 5423.29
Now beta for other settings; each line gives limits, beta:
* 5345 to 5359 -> 0.110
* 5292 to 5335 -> 0.123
